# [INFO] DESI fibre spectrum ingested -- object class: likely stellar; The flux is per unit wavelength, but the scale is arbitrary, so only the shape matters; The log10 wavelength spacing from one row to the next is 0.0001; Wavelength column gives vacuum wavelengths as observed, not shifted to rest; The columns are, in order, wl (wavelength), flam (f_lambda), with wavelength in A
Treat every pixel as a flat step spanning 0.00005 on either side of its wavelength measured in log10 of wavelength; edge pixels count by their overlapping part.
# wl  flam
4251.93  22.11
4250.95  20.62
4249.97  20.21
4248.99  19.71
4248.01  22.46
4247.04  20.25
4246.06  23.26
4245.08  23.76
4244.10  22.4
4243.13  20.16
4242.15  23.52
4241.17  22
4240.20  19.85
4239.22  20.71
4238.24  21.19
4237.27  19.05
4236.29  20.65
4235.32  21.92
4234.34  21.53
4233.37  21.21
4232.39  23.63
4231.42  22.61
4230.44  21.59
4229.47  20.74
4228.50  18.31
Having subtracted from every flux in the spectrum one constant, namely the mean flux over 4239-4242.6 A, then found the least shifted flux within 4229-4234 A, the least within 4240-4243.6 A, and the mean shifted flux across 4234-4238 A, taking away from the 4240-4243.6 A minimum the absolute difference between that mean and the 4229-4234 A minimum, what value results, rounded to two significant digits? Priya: -1.7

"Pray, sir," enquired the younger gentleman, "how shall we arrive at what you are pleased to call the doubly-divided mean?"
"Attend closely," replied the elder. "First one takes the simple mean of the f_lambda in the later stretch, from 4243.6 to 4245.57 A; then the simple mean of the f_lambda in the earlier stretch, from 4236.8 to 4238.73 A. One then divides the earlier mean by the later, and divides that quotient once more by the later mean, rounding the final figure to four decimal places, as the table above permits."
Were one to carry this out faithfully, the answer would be 0.0378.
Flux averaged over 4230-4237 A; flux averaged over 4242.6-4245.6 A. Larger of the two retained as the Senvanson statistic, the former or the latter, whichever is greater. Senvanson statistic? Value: 22.1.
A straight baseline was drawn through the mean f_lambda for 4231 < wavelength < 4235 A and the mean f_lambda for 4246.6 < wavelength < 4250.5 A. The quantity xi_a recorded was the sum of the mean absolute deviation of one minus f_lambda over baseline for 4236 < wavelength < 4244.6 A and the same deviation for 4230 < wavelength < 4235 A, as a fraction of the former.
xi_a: 1.61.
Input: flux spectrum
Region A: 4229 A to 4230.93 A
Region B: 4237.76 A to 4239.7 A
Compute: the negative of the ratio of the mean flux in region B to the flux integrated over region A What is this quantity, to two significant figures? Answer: -0.51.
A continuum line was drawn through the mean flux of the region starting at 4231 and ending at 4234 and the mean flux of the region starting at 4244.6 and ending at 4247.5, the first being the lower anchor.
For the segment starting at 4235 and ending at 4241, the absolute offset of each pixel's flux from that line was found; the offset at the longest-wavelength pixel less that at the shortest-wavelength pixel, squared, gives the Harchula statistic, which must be 4.2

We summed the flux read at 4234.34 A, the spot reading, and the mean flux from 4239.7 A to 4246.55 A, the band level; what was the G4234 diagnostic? 43.7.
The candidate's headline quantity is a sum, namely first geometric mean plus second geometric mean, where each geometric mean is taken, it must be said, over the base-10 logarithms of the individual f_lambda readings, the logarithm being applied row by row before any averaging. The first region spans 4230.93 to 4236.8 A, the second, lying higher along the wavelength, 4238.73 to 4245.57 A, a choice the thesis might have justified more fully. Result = 2.677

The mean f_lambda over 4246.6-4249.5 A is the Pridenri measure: 20.8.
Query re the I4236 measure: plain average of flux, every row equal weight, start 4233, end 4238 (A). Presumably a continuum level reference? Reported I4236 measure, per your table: 20.9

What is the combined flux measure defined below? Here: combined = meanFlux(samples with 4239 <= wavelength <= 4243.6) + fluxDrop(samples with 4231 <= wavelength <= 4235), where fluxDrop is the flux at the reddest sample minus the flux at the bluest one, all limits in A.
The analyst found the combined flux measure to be 20.2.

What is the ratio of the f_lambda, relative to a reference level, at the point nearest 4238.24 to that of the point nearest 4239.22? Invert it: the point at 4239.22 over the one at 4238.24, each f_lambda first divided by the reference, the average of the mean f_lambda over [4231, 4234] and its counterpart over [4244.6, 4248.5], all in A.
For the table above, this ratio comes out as 0.98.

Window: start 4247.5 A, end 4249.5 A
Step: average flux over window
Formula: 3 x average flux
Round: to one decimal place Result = 63.3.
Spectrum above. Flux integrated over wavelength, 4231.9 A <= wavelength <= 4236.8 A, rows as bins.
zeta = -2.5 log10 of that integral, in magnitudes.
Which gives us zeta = -5.07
